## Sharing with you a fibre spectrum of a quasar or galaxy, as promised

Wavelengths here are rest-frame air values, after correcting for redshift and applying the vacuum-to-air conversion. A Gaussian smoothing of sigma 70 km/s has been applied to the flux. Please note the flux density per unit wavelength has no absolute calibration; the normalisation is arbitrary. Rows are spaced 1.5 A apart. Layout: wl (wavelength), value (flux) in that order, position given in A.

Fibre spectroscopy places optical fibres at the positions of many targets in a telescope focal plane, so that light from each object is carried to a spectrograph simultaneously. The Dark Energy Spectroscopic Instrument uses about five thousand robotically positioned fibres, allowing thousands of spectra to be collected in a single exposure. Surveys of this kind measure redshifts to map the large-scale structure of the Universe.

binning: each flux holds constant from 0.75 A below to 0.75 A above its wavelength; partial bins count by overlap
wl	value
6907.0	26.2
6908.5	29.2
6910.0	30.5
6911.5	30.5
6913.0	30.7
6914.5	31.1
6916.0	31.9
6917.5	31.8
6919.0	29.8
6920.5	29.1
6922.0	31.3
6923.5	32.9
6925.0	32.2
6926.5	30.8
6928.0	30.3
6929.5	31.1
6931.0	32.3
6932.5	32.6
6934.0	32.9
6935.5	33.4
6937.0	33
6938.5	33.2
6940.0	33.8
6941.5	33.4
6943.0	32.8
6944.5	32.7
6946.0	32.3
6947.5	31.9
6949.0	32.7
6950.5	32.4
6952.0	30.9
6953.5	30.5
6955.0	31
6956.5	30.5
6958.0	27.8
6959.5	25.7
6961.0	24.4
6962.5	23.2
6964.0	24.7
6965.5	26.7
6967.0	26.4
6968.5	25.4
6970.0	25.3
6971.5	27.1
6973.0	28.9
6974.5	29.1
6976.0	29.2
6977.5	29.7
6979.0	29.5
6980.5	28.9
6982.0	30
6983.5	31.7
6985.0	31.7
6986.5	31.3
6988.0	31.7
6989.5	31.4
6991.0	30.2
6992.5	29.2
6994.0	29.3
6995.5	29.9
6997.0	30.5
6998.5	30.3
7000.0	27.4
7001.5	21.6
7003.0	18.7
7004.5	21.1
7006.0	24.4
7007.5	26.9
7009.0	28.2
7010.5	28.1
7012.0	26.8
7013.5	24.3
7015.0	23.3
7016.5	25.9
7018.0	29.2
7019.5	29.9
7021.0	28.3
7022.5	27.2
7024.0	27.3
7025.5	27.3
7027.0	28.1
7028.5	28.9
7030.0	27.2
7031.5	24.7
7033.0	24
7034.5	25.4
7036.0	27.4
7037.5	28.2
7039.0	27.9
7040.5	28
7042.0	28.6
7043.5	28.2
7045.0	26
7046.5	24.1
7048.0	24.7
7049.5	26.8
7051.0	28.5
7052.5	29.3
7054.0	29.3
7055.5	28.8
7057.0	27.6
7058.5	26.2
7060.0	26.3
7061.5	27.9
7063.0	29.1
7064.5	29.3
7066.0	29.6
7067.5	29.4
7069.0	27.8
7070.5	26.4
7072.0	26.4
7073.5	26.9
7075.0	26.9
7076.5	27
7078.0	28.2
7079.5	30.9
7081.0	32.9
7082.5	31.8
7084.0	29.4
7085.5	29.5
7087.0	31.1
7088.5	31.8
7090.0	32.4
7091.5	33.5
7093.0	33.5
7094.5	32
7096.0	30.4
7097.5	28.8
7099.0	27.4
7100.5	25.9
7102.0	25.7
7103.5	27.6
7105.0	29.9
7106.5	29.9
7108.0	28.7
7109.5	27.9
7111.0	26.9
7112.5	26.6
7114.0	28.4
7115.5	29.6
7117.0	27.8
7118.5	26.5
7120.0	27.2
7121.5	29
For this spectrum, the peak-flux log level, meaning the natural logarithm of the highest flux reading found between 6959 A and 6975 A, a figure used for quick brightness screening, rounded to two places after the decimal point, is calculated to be 3.37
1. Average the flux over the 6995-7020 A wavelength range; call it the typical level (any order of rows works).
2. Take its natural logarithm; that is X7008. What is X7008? 3.27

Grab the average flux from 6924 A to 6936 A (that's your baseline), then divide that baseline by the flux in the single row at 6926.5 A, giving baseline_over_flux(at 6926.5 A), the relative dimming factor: 1.04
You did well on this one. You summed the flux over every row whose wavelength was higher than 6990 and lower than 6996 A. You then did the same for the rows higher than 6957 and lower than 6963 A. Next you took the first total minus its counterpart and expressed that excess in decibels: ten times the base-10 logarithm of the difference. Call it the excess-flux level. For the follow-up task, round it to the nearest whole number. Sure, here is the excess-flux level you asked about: 12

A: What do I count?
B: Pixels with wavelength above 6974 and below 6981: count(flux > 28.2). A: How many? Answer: 5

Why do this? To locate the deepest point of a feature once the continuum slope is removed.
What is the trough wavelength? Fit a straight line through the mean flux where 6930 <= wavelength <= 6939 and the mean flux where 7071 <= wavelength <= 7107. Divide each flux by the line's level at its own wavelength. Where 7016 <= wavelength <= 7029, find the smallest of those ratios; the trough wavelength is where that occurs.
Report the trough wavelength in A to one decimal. 7016.5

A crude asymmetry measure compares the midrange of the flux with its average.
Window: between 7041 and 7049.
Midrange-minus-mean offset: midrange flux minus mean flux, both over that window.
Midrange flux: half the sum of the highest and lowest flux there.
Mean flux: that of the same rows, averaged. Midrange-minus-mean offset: 0.0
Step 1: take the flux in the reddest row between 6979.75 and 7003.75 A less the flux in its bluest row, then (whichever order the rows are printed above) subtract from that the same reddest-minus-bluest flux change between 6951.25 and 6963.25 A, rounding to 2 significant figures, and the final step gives -2.5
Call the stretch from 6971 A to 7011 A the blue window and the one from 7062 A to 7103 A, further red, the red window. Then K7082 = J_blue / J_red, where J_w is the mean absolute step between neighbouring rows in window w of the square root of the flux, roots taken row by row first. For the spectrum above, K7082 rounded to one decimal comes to 1.4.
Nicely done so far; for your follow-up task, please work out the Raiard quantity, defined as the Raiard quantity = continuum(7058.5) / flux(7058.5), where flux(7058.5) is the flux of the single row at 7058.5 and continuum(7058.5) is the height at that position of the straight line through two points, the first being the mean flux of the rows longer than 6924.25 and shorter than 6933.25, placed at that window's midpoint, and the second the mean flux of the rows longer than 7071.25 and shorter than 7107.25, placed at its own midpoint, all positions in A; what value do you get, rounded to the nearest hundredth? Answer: 1.14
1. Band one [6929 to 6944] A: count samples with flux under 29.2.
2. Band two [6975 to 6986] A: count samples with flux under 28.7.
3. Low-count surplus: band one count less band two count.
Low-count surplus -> 0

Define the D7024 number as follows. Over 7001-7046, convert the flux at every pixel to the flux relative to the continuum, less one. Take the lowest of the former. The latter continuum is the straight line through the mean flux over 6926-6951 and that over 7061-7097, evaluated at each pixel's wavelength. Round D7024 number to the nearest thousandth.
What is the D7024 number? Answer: -0.401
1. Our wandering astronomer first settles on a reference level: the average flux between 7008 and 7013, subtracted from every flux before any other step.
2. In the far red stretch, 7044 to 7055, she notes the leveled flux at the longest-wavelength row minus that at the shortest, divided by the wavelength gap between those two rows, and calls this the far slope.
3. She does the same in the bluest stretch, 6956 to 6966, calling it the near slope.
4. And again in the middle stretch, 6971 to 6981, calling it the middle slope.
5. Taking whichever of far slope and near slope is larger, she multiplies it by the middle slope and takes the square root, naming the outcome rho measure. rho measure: 0.27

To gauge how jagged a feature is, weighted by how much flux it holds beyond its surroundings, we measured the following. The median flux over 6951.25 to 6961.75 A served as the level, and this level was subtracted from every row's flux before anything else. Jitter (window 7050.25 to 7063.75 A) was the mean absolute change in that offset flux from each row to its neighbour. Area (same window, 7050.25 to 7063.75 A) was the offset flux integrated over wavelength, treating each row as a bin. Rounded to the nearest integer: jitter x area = -27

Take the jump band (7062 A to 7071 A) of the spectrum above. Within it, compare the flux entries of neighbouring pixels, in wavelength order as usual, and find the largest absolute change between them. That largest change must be 1.60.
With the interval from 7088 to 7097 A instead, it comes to 1.60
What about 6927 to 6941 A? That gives 1.20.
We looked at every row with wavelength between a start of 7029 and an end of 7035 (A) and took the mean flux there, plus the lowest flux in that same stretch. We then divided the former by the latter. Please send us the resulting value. 1.06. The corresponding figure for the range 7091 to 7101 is 1.17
